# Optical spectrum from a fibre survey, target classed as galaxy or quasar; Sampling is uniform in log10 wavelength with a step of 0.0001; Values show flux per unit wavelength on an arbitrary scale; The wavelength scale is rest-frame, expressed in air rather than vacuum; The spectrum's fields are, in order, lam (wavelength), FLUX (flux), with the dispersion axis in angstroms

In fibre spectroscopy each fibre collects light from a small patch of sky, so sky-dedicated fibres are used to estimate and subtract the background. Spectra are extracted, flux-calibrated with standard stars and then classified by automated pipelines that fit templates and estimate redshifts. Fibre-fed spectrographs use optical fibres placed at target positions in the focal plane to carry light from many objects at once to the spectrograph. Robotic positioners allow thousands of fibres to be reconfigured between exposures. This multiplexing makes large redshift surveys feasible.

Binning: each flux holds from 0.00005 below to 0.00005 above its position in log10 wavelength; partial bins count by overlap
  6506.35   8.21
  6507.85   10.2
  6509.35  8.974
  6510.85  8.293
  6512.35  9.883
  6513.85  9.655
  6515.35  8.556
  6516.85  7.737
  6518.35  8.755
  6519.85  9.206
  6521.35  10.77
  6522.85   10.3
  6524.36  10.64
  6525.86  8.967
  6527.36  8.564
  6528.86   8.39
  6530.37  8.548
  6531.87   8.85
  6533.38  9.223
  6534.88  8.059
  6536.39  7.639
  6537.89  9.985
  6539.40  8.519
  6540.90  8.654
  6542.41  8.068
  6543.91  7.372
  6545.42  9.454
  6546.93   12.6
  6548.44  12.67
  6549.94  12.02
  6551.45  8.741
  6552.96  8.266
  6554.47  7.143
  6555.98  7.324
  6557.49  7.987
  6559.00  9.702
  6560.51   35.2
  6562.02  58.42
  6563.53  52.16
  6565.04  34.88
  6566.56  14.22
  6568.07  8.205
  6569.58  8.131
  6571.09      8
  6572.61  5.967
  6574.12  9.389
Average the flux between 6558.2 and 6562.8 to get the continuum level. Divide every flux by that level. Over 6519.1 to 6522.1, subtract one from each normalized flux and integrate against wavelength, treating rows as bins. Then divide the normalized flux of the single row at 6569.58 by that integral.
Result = -0.11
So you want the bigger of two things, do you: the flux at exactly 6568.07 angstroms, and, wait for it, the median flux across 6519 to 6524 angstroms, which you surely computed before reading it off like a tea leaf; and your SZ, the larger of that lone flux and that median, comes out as 10.3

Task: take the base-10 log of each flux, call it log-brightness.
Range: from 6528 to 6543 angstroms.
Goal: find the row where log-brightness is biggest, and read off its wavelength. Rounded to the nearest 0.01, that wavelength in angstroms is 6537.89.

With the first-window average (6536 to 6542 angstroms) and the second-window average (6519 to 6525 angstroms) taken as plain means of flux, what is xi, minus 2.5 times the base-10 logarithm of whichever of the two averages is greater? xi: -2.52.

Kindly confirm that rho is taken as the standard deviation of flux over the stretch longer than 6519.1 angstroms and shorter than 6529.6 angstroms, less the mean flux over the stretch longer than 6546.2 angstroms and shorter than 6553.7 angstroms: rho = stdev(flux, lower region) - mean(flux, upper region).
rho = -10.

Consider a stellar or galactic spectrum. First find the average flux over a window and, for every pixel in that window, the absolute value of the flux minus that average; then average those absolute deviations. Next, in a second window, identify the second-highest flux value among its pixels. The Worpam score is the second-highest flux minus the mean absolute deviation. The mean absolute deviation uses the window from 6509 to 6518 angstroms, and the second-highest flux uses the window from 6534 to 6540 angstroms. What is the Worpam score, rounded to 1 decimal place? 7.9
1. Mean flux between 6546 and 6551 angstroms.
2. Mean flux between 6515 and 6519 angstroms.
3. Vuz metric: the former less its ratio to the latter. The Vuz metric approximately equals 11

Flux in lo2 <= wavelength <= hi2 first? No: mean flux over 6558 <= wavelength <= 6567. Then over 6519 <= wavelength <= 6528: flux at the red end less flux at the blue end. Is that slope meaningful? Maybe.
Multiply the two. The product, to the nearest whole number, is -22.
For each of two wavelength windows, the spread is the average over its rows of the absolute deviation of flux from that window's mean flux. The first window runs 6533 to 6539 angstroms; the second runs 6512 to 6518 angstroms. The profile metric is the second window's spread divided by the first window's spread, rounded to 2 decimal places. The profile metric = 0.92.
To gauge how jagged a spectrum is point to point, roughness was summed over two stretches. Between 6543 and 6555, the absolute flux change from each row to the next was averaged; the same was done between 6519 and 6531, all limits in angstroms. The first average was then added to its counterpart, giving 2.2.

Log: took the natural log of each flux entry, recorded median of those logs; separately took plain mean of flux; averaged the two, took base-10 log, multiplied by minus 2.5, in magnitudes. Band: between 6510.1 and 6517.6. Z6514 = -1.85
